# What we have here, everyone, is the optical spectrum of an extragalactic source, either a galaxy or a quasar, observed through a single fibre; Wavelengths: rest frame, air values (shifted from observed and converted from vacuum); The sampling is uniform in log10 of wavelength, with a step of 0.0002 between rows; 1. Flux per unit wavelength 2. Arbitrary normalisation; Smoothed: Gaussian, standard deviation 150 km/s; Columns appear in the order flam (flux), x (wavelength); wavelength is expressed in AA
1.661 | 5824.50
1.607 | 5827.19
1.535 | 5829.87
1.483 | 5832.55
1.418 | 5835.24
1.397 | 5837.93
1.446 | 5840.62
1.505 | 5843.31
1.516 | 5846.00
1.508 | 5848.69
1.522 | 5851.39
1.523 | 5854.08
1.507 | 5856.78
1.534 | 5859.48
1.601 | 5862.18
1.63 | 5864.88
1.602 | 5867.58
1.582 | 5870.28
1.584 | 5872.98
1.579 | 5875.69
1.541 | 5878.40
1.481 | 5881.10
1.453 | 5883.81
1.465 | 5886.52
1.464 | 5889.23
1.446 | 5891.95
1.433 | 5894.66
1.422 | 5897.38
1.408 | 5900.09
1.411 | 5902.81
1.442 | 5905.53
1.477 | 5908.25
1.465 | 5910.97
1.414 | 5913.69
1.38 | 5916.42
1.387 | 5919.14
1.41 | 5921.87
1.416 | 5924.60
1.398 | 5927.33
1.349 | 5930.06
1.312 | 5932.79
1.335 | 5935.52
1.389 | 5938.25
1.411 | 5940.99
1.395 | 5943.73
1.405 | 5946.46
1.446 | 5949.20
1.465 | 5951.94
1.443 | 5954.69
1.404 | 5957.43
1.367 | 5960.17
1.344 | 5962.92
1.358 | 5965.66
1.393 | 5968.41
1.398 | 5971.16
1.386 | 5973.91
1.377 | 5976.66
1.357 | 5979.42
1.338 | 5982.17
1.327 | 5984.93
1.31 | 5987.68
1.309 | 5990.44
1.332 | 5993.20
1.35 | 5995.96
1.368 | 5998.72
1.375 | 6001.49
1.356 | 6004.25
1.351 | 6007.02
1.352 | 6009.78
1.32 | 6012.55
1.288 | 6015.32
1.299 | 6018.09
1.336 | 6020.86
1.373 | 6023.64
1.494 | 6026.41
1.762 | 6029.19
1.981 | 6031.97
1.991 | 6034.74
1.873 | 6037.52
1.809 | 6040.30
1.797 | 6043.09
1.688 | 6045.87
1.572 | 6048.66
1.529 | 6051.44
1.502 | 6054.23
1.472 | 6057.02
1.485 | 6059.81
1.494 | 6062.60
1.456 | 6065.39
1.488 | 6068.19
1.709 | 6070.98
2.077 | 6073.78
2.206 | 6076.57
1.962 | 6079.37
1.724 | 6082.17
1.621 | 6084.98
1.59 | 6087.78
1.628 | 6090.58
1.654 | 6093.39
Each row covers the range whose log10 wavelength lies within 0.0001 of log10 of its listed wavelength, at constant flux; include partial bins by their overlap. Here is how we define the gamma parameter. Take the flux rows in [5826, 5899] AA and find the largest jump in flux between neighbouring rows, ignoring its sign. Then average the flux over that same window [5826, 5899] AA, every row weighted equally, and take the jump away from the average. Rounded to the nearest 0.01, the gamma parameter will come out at 1.44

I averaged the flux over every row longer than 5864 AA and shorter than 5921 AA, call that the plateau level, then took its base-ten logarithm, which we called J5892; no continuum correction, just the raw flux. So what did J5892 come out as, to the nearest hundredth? 0.17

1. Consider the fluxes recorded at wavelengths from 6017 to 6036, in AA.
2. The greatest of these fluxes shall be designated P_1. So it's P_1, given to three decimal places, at 1.991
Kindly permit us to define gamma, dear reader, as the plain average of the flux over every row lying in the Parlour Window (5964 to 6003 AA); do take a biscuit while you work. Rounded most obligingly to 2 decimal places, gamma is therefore 1.36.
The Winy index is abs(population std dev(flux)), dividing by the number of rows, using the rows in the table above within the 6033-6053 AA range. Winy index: 0.15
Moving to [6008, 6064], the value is 0.22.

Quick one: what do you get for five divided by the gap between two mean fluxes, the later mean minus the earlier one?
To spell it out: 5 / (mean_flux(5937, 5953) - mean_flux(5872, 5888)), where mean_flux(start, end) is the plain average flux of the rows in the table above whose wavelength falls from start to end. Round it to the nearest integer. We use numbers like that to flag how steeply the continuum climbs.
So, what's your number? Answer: -51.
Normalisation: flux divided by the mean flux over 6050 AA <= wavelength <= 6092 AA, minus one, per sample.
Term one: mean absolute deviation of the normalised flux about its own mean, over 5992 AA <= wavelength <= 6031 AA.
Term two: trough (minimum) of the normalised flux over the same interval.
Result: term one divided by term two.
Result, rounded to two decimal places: -0.19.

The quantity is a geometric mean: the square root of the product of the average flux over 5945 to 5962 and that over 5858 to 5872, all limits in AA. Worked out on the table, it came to 1.50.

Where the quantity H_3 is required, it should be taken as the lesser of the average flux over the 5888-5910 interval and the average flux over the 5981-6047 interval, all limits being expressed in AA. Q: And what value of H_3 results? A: 1.44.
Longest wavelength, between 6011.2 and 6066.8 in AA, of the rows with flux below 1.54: 6065.39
